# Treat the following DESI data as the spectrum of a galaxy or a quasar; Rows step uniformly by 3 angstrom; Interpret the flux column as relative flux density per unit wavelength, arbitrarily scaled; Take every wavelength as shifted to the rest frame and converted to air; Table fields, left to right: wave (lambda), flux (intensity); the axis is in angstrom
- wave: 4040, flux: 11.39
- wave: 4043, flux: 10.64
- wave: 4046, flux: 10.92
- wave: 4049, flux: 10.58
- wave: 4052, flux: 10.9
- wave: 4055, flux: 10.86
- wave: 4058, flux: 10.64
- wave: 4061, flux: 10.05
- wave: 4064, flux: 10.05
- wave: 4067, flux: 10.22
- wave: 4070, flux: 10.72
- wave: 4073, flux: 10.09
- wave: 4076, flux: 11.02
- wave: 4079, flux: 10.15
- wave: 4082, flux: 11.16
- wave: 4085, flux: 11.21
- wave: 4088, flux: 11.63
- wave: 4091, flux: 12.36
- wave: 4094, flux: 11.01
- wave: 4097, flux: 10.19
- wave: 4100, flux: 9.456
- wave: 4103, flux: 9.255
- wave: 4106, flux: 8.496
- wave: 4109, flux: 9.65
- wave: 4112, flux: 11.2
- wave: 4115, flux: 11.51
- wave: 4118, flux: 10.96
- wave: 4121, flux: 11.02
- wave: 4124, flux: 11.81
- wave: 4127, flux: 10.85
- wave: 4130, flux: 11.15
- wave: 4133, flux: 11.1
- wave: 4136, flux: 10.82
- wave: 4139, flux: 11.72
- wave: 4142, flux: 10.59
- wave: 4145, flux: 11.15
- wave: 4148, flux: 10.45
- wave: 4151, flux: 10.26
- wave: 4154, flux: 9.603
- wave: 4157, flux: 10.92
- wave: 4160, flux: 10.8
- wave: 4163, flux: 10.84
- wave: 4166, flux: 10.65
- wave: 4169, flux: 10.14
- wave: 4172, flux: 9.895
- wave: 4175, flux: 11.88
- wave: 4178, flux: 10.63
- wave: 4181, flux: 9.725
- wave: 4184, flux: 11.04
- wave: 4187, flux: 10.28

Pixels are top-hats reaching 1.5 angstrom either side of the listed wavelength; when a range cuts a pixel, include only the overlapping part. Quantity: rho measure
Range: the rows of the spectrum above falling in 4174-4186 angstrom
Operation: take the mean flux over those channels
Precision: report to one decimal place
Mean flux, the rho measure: 10.8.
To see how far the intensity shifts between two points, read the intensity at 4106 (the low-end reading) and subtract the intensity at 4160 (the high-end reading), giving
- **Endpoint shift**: -2.3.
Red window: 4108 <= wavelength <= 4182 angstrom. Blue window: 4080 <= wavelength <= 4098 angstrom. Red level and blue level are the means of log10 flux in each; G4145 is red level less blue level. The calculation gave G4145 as -0.019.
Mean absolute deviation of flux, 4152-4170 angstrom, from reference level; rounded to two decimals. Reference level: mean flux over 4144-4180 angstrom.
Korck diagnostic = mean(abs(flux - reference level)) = 0.38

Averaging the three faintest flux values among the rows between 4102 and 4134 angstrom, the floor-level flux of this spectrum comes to 9.1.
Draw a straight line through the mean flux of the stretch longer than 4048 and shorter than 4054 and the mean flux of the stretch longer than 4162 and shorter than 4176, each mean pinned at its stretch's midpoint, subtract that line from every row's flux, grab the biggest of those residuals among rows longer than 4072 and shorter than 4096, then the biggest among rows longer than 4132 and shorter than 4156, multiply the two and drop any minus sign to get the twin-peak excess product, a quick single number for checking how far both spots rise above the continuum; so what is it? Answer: 1.7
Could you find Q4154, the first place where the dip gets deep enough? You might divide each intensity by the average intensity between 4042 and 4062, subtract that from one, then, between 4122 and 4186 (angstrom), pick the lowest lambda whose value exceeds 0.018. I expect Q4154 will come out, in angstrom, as 4148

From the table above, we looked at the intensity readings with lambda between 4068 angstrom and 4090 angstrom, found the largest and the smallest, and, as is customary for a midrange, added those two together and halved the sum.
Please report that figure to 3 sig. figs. 10.9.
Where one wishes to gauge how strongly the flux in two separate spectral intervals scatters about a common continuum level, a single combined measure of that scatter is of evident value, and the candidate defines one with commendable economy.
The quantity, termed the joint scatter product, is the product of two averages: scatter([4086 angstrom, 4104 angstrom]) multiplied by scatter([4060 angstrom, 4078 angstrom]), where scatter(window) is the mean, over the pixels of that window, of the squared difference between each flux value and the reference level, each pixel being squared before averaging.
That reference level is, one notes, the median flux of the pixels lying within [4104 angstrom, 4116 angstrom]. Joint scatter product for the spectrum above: 0.19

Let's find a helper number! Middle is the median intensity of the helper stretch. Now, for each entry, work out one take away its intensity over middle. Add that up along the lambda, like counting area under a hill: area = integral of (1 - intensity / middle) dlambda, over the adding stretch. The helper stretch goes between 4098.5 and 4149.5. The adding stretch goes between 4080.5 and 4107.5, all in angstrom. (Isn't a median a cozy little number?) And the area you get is 1.1 angstrom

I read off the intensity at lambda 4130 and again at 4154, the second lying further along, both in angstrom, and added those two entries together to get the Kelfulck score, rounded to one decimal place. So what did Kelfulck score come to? 20.8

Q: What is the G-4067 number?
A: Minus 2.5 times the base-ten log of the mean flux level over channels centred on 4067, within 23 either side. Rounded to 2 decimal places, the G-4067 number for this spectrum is -2.57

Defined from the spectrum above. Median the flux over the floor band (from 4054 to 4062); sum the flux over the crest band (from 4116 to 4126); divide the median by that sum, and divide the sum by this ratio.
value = 107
